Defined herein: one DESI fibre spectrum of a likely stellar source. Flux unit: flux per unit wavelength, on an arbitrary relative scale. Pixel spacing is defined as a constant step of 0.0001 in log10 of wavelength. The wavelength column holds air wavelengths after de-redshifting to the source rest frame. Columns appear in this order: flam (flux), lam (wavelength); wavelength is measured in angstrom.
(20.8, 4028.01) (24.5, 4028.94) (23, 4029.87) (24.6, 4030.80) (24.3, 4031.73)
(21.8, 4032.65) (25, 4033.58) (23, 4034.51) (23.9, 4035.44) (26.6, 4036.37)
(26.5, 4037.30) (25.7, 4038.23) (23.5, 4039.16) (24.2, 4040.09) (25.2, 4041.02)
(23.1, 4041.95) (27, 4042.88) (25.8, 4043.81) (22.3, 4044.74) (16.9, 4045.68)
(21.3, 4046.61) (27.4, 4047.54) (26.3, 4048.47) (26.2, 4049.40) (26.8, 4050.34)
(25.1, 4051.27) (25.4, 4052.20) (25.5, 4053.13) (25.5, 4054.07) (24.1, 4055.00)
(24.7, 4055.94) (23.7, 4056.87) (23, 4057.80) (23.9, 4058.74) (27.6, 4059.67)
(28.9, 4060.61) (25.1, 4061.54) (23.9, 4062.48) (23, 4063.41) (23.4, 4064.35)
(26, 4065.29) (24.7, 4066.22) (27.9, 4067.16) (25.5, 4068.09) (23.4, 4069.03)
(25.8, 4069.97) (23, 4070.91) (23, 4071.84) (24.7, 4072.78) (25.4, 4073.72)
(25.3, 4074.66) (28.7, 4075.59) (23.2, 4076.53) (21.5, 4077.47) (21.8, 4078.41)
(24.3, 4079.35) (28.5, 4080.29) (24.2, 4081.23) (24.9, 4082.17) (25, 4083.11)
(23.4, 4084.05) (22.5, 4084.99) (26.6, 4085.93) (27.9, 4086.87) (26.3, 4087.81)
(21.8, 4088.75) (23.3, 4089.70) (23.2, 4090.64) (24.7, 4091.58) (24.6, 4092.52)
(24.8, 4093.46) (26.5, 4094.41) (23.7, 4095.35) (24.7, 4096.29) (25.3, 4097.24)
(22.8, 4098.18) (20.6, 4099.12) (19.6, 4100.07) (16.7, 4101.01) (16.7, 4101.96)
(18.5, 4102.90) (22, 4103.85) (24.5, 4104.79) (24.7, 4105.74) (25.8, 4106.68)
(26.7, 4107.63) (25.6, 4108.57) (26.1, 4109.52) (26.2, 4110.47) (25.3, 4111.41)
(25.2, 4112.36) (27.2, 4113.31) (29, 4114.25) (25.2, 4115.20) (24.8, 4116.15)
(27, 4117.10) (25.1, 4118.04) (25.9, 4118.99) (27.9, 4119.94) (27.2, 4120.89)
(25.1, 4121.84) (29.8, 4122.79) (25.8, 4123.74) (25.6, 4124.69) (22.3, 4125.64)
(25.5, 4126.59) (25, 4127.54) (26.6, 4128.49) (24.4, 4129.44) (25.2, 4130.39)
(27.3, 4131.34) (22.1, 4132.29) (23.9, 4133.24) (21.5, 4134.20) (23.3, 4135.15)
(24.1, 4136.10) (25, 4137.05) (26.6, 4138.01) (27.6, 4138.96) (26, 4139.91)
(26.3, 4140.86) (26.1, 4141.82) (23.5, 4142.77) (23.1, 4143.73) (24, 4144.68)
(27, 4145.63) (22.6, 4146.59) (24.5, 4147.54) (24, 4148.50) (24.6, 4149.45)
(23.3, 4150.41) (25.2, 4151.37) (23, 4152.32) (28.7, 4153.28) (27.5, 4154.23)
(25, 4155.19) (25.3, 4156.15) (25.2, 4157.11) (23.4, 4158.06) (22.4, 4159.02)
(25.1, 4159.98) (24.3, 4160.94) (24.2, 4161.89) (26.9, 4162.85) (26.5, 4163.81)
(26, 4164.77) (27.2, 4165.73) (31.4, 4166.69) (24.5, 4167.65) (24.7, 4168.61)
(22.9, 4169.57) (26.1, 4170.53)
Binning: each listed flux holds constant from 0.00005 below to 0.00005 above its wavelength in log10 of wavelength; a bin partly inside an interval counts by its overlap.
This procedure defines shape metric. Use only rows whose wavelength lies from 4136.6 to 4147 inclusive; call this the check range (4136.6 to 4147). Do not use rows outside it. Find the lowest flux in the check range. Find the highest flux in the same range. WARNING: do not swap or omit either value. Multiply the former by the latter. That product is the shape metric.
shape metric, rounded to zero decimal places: 624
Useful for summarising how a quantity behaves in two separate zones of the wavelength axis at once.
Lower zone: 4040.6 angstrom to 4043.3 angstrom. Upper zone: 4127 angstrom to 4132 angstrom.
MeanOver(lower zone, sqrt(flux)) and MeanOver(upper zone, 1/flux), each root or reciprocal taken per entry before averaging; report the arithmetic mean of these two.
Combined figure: 2.52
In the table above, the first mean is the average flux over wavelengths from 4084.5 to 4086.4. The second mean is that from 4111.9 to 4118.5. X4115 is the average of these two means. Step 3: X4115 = 25.4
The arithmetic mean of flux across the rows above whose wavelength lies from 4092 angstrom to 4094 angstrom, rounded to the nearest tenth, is 24.7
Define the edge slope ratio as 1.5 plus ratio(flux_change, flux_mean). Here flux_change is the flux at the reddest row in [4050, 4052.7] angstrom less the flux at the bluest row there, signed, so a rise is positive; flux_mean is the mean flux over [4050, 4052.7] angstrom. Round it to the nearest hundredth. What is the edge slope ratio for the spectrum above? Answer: 1.45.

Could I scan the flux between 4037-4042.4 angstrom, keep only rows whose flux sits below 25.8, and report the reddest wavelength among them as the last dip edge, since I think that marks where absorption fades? 4041.95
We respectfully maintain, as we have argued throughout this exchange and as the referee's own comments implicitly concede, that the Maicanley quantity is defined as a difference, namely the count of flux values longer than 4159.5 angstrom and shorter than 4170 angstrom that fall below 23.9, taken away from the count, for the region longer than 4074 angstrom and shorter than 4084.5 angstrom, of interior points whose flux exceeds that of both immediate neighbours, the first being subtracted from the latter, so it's 2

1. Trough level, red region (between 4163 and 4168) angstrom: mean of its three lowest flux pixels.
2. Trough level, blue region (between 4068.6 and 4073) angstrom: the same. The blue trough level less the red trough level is -2.5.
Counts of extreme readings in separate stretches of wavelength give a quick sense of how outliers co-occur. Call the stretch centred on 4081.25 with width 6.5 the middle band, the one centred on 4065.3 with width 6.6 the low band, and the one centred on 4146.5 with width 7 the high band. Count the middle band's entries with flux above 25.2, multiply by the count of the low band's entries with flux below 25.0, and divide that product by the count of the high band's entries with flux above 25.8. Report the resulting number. 4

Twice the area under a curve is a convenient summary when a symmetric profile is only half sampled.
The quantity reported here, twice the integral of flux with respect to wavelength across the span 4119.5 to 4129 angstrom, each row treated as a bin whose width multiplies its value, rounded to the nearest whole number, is 495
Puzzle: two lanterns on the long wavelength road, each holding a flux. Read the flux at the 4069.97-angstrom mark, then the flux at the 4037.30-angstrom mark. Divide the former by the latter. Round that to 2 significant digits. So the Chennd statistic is 0.97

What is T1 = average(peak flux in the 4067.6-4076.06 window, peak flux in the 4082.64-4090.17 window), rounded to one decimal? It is 28.3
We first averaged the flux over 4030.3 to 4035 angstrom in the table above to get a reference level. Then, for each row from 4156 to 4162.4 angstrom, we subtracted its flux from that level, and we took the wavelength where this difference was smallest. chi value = 4156.15 angstrom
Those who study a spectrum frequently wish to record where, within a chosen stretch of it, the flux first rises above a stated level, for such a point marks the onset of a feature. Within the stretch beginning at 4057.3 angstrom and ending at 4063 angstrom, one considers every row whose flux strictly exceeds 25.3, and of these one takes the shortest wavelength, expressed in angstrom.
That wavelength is 4059.67 angstrom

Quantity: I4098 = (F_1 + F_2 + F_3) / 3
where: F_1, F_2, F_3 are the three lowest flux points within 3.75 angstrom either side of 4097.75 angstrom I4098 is 19.0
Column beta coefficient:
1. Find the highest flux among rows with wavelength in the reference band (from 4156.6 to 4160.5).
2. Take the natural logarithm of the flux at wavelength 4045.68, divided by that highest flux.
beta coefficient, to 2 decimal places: -0.40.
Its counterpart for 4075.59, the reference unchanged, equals 0.13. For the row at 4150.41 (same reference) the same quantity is -0.08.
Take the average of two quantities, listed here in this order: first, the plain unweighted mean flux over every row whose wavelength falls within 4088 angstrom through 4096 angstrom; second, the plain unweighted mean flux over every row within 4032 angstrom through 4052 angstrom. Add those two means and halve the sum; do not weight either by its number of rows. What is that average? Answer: 24.3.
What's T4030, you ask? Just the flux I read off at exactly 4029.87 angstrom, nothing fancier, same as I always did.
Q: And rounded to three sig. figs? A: 23.0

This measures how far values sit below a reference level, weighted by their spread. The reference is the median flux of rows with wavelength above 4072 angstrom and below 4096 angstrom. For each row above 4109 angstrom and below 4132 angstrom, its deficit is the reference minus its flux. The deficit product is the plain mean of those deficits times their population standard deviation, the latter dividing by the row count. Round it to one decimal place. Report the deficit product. -2.0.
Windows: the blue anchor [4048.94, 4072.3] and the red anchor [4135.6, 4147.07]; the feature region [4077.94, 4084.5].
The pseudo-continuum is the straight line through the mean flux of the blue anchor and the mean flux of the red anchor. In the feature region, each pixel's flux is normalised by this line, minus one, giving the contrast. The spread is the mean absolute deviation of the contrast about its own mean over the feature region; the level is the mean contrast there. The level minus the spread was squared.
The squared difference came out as 0.0051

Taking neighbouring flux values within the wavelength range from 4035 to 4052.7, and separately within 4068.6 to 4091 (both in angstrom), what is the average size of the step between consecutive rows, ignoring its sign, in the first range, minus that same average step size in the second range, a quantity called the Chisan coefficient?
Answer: 0.11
